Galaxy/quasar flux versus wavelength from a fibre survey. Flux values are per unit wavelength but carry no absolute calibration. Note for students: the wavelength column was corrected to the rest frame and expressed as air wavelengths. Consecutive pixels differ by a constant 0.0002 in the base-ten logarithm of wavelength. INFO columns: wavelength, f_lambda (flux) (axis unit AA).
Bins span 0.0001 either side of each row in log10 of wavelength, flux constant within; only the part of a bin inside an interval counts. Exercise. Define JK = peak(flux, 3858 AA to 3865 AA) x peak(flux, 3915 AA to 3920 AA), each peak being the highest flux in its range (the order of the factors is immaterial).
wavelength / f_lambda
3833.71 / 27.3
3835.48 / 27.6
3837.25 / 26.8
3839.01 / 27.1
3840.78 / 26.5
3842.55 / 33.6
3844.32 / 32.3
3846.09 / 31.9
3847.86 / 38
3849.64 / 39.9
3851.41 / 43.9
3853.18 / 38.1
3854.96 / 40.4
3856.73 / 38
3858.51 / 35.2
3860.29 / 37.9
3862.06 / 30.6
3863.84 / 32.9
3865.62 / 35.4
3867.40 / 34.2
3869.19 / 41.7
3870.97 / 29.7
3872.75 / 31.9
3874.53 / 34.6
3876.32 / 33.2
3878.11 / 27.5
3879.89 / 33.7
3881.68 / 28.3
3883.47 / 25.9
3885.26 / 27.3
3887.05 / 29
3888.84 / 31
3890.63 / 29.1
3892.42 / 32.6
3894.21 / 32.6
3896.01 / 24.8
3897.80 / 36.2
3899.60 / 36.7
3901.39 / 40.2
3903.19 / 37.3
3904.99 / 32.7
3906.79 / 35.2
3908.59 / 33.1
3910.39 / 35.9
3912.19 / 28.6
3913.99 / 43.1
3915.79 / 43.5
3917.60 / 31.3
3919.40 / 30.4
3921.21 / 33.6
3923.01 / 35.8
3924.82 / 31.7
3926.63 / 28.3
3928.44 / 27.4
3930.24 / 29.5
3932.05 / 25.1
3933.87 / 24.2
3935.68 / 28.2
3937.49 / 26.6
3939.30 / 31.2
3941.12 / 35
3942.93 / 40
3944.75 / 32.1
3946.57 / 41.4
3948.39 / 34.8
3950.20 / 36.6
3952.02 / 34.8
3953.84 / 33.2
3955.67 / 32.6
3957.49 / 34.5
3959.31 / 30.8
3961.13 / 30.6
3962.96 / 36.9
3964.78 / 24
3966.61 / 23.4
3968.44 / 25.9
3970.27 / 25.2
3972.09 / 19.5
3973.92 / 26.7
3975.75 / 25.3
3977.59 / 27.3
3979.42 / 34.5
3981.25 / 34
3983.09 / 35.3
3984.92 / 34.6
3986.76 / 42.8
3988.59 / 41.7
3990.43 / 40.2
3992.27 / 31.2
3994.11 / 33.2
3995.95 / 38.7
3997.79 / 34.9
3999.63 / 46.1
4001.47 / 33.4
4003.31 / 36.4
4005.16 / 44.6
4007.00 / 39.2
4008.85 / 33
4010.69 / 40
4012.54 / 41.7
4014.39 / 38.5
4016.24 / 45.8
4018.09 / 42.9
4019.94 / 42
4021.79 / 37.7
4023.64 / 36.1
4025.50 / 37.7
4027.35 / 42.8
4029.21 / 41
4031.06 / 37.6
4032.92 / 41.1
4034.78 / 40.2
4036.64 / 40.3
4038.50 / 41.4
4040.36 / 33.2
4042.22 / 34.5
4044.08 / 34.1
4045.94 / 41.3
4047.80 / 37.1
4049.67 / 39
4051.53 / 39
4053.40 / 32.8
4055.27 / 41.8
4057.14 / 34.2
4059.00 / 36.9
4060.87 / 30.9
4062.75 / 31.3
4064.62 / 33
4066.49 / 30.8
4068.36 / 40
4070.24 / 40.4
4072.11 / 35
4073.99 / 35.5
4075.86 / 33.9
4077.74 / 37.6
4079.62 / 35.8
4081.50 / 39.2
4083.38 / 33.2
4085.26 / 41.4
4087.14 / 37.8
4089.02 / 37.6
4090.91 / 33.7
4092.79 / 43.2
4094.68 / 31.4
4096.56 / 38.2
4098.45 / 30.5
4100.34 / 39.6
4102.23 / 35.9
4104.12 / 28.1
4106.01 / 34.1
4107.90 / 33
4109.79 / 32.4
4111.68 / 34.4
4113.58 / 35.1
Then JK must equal 1649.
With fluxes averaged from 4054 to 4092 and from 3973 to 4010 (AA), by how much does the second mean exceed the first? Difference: 0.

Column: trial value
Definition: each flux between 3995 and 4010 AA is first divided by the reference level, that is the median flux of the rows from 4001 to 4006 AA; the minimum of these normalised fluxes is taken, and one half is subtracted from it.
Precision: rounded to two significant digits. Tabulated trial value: 0.41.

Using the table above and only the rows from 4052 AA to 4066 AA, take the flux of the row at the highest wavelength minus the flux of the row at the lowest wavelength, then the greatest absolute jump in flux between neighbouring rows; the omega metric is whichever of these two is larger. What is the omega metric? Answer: 9.0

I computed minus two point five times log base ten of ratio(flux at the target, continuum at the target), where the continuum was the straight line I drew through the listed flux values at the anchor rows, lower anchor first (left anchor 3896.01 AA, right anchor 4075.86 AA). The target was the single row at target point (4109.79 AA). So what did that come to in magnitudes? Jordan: 0.10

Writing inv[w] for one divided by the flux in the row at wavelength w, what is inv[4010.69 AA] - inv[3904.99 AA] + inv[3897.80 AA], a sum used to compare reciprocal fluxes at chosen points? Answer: 0.022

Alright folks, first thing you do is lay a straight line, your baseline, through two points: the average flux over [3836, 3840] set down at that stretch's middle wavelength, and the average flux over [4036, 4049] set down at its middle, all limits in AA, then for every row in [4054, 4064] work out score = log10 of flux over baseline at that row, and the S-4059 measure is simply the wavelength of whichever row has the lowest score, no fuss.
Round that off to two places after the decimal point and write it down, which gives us 4060.87 AA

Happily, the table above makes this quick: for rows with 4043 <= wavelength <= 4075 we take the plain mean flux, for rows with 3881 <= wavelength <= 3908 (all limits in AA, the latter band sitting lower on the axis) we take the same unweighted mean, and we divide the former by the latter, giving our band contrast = 1.13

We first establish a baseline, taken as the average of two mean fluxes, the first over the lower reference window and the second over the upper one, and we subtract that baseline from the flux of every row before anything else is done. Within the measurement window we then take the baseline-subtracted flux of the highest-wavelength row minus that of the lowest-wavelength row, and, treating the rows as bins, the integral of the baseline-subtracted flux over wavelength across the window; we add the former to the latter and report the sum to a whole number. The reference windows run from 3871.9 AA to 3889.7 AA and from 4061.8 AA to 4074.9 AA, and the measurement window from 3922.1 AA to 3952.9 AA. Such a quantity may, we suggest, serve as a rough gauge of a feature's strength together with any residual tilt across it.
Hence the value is -24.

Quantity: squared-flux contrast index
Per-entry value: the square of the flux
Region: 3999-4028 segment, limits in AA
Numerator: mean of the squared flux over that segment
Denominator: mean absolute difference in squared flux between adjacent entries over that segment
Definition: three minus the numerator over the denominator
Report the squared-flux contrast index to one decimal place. -1.3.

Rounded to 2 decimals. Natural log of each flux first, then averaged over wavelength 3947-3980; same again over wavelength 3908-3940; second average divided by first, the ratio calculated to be 1.02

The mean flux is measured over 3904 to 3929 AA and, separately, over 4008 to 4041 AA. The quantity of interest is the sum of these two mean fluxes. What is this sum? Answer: 73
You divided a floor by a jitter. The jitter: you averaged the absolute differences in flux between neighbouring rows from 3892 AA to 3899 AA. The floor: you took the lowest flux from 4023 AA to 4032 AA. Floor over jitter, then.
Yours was 5.64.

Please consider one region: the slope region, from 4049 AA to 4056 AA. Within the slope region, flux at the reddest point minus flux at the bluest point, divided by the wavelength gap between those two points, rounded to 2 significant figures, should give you 0.50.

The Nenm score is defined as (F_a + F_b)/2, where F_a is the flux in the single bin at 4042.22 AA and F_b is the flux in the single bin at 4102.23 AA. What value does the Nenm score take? 35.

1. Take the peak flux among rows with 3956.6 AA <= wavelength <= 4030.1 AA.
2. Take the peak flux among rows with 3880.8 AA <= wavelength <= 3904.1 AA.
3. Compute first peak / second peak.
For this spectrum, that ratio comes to 1.15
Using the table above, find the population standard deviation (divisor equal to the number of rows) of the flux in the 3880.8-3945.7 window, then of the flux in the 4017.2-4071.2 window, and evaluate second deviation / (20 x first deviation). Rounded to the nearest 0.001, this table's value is 0.038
